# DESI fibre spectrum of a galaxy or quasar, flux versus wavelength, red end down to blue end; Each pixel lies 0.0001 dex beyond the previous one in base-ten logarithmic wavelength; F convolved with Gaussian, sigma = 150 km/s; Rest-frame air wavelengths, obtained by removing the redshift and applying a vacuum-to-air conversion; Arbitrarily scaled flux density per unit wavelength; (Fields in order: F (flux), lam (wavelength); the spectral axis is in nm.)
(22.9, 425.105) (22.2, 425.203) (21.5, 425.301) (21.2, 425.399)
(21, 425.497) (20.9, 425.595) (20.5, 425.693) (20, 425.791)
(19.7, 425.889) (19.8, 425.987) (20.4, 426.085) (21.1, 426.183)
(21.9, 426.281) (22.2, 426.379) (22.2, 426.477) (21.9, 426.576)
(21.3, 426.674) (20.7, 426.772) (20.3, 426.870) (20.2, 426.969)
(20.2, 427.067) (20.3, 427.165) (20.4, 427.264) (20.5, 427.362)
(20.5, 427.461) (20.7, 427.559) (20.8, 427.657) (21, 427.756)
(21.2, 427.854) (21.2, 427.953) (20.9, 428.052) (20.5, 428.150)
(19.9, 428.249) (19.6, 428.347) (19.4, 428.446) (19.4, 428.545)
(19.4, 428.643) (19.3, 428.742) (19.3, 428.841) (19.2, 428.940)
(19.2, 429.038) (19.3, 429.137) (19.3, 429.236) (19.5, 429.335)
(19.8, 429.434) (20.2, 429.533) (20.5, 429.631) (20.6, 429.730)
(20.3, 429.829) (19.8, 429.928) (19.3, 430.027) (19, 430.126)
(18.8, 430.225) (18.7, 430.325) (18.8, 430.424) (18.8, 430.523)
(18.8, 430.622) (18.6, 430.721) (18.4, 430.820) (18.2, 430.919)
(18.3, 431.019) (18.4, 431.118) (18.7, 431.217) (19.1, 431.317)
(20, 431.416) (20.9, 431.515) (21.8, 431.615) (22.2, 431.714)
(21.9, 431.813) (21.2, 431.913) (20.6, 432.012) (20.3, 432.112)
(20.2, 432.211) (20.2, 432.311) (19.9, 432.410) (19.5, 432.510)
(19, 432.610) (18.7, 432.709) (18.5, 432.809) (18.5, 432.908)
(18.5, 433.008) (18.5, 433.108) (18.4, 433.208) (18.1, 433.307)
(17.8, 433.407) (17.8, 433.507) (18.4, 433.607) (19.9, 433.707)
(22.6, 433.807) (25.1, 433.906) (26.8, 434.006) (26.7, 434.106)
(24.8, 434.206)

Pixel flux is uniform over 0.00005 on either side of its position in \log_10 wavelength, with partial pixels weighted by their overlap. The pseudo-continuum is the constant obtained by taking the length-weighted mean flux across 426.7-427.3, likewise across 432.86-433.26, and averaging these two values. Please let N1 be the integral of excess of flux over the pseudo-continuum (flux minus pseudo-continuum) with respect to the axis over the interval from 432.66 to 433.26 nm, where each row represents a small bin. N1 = -0.5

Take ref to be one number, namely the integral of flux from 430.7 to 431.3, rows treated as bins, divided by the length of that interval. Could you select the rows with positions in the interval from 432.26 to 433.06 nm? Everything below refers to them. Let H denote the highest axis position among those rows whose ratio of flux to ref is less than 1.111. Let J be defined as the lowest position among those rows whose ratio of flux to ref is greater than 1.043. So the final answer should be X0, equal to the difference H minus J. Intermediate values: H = 433.008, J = 432.311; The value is 0.70 nm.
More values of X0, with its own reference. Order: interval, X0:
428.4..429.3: 0.79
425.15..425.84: 0.59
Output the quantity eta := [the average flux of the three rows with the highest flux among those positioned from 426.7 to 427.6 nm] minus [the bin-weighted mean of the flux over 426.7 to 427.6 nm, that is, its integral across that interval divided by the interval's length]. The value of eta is 0.2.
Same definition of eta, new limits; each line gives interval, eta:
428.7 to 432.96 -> 2.4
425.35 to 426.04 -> 0.6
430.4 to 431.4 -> 0.2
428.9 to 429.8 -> 0.7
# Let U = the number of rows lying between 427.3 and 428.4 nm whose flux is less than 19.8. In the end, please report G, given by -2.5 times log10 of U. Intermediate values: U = 1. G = 0.0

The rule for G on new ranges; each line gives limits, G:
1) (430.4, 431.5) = -2.5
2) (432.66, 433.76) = -2.5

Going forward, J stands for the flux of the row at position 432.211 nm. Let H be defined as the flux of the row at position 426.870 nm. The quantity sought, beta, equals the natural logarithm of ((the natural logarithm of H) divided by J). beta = -1.90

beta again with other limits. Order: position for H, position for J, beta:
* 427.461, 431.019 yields -1.80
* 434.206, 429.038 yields -1.79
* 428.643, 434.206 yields -2.12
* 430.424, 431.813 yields -2.01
